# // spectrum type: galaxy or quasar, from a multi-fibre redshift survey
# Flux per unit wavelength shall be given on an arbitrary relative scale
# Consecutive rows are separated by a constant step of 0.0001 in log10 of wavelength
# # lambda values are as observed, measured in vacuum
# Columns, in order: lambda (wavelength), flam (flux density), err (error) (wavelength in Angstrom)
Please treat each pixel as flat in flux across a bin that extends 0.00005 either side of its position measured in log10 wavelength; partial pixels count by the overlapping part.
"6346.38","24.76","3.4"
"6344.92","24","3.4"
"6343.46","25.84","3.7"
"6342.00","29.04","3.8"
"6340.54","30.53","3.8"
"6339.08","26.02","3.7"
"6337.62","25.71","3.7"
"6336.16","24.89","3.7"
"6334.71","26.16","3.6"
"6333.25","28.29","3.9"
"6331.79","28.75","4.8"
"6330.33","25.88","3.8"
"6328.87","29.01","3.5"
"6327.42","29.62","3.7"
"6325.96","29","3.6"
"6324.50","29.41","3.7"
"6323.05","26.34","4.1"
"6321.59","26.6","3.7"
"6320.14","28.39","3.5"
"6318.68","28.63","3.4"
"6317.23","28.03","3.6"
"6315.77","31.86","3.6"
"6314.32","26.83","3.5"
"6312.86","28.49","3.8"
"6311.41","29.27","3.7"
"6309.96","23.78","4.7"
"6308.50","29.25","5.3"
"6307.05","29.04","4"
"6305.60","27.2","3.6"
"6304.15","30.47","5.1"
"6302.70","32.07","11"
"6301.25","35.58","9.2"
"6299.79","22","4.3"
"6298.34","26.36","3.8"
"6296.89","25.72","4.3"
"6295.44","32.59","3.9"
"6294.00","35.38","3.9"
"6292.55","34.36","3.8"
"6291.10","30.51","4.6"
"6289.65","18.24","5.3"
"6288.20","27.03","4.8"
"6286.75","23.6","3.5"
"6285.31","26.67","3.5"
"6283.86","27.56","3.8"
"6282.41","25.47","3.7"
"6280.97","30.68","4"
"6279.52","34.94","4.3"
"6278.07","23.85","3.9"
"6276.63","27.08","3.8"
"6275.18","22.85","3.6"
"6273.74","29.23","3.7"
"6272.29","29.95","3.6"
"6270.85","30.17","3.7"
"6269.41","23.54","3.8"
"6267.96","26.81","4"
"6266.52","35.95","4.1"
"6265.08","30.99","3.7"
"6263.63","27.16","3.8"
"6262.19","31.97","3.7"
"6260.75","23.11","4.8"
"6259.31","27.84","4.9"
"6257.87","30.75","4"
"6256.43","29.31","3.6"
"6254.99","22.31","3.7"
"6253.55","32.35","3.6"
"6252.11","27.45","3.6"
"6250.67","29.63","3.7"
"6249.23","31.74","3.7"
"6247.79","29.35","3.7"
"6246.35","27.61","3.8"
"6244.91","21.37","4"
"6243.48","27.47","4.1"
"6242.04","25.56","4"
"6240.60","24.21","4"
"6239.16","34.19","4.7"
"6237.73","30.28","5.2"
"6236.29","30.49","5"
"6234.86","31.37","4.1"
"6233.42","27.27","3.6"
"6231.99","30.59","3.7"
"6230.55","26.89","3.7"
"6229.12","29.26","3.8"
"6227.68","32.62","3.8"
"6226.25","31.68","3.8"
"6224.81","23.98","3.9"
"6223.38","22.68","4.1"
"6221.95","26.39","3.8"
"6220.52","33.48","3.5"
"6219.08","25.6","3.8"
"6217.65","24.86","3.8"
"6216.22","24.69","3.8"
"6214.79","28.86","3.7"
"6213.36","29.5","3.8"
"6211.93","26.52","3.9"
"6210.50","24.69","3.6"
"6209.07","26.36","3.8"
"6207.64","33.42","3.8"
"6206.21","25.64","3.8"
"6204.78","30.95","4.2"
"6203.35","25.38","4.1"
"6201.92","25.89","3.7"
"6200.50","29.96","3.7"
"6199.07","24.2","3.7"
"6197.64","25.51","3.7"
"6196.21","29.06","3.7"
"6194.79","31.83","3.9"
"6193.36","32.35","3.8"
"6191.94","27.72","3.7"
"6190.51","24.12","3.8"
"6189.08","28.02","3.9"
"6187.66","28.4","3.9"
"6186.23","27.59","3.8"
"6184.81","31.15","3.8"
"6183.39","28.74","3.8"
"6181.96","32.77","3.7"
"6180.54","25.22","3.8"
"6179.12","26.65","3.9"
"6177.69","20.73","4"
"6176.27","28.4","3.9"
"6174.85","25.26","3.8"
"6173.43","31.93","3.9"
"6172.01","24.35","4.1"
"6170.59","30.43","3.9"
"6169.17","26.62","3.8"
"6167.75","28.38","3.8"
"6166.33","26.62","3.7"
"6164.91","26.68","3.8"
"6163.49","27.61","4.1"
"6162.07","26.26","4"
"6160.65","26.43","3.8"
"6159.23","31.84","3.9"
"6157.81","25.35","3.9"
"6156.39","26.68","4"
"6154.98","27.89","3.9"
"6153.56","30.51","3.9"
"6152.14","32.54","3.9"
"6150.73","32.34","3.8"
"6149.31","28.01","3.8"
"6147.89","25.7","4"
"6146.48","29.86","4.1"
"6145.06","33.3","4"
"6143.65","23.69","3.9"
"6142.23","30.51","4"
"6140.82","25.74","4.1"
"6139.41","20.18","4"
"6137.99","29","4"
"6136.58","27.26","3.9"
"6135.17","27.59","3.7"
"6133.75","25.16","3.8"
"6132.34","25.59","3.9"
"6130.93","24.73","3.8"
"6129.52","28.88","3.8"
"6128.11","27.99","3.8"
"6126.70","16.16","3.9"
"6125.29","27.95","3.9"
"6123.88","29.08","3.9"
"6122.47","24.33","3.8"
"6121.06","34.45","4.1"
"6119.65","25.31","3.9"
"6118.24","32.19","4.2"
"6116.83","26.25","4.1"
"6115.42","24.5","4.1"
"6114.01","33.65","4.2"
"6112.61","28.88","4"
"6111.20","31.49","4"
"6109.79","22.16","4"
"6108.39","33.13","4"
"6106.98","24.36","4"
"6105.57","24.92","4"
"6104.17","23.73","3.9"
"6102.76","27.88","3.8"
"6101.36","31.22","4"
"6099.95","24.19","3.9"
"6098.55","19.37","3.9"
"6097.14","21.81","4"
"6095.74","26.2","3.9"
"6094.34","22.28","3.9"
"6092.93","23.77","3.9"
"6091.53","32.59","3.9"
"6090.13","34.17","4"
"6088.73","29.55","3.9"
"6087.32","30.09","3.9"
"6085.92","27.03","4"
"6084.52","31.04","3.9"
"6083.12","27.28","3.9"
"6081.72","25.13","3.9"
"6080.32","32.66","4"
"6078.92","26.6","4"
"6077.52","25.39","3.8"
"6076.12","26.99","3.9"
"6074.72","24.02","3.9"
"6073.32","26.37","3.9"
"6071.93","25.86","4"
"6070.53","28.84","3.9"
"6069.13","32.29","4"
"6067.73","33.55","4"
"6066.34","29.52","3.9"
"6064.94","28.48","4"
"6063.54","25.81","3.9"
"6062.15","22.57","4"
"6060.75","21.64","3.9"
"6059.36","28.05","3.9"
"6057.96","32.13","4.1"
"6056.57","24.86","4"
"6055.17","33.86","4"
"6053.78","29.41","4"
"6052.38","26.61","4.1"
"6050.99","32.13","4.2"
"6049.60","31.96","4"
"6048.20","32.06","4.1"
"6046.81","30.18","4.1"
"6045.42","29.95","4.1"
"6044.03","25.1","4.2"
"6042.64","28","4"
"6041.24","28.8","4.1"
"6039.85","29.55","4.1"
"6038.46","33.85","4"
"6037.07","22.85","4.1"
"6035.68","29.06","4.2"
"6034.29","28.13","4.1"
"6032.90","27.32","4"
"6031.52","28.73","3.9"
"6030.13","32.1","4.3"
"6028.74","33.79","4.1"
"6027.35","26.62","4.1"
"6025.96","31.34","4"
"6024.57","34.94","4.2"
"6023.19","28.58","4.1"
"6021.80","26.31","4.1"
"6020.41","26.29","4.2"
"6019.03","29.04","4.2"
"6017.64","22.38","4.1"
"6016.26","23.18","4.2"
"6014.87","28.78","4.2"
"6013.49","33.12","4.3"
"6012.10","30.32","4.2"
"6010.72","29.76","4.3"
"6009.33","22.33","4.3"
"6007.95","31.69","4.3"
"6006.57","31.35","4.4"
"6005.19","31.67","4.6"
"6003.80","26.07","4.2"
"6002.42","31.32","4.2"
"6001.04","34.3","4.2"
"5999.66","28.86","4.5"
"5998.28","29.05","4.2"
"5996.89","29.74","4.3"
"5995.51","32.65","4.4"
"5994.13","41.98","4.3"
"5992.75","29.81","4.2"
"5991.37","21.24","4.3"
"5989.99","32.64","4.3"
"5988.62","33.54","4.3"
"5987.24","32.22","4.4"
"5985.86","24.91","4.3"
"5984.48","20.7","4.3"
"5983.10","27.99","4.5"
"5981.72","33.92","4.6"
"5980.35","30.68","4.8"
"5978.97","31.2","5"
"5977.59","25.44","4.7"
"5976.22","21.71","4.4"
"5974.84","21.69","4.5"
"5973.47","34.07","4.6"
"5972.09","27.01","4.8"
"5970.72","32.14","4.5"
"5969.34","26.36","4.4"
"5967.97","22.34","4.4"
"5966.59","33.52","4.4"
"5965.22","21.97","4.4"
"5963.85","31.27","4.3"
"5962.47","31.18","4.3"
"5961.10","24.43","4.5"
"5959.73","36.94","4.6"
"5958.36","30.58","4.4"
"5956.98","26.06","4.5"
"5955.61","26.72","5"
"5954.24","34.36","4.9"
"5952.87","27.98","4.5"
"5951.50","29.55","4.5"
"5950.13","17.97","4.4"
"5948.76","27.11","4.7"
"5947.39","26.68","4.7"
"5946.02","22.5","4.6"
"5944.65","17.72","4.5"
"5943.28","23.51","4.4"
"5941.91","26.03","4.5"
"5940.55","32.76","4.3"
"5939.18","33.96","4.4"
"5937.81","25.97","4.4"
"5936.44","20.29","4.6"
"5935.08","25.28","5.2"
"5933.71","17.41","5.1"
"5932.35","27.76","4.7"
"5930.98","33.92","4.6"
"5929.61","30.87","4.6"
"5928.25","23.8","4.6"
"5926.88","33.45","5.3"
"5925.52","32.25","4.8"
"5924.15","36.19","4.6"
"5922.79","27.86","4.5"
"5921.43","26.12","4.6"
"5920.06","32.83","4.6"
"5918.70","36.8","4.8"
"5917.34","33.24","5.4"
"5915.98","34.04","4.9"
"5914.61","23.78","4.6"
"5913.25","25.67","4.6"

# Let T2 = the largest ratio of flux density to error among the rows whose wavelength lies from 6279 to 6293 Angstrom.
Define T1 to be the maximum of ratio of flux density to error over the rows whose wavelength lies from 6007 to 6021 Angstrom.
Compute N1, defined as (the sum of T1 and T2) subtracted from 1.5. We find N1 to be -15.2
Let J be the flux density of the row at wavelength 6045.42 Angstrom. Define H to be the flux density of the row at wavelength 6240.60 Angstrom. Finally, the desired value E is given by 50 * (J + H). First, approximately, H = 24.21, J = 29.95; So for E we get 2708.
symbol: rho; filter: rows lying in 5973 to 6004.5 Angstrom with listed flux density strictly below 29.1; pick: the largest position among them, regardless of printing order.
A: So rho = 6003.80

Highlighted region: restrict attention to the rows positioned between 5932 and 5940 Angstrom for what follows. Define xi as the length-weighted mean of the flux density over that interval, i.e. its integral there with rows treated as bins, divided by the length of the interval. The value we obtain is 25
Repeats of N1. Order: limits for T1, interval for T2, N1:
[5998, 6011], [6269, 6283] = -15.0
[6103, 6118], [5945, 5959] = -13.8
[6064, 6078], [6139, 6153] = -15.4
